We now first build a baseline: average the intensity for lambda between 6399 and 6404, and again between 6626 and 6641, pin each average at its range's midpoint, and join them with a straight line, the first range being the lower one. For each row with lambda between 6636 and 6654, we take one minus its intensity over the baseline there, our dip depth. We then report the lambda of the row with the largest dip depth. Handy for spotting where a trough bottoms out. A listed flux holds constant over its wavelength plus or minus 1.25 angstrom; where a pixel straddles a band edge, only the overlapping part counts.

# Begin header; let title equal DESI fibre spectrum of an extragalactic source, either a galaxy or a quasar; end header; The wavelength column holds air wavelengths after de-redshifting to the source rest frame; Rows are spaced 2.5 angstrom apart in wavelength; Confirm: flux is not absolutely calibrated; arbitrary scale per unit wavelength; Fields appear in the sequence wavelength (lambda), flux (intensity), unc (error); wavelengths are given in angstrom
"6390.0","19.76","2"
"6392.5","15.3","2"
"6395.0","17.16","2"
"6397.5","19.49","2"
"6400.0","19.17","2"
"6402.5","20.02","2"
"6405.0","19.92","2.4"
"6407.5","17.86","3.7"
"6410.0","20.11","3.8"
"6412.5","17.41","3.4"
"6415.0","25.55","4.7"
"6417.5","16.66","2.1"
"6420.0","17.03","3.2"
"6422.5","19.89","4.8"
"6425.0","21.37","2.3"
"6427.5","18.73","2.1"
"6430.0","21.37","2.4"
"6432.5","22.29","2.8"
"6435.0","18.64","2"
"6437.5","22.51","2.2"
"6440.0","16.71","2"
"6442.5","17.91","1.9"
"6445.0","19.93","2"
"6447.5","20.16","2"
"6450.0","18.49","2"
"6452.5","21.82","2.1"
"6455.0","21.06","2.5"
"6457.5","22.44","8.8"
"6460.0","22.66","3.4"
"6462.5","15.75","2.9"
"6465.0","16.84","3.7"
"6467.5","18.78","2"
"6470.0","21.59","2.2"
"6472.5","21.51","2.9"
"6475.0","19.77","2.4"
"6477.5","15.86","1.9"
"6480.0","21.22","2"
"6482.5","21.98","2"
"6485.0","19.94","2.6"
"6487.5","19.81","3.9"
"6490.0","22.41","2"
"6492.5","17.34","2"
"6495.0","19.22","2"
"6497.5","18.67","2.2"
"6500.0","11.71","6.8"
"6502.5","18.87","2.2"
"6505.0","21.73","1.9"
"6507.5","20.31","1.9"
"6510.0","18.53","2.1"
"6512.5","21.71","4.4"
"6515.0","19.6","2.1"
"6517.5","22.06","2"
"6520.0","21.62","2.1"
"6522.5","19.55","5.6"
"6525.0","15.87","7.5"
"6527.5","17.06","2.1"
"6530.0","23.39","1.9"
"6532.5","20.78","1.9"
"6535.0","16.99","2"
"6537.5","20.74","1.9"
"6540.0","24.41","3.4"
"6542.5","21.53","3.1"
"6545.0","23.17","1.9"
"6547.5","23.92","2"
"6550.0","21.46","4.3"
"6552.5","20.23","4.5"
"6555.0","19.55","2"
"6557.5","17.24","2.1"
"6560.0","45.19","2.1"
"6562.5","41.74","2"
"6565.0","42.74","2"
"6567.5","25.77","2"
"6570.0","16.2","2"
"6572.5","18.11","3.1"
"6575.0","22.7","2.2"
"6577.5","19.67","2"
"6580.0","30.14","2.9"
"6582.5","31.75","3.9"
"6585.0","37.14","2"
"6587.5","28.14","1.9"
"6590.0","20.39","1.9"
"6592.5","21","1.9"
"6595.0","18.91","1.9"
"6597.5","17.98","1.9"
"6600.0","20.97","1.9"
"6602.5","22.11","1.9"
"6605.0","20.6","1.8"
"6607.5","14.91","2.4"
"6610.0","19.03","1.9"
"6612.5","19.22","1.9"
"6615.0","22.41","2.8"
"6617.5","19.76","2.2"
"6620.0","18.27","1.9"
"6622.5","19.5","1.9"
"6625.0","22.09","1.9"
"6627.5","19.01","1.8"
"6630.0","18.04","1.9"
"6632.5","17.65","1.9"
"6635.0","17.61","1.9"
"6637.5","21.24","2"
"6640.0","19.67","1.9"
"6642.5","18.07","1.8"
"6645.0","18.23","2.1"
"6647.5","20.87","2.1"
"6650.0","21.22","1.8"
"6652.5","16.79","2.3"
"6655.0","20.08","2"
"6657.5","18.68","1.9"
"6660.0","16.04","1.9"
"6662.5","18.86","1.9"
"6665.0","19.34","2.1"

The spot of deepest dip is 6652.5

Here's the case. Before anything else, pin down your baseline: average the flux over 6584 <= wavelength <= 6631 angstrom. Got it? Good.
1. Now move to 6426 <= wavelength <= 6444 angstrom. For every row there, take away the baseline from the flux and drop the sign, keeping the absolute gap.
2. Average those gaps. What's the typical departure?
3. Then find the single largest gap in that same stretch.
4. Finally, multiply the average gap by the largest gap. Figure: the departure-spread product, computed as 9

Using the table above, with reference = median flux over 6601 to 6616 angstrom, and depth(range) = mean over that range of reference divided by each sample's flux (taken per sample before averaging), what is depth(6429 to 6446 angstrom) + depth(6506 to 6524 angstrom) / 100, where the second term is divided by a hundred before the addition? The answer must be 1.02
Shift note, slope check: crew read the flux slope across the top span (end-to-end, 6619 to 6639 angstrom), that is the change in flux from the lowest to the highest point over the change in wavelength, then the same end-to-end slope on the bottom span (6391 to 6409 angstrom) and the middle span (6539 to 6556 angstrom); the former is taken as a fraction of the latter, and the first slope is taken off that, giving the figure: -1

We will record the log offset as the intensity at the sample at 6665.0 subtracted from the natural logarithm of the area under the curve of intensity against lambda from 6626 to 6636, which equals -14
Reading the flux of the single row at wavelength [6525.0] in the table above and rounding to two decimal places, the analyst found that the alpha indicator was 15.87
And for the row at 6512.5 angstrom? 21.71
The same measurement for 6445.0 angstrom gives 19.93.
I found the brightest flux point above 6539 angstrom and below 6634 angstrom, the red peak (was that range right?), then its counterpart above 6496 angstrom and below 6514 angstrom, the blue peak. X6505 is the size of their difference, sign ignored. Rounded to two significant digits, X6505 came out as 23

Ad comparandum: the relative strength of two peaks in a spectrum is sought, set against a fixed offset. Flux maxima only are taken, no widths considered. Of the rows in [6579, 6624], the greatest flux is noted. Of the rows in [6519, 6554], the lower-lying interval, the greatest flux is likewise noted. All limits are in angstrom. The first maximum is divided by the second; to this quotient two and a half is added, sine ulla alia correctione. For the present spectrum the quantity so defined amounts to 4.0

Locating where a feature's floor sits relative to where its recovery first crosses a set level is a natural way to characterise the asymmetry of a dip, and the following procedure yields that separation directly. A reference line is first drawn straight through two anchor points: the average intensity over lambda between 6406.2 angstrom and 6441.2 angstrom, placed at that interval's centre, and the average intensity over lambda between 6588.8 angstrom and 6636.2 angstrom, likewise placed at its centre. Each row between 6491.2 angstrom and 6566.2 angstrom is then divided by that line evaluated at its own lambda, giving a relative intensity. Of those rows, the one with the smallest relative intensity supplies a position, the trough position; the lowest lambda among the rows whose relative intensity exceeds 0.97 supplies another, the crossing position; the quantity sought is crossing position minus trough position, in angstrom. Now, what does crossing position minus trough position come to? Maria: -5.0 angstrom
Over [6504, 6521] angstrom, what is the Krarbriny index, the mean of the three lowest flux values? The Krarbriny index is 19.5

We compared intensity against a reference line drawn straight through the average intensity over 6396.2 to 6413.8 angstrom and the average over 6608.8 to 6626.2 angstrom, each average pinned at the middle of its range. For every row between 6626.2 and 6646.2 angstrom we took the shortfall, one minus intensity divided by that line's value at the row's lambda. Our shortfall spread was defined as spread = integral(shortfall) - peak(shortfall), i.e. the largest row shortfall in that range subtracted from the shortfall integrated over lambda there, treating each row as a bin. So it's 1.3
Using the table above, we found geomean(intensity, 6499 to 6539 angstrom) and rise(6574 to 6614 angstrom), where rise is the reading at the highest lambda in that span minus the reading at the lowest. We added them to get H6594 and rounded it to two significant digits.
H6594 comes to 16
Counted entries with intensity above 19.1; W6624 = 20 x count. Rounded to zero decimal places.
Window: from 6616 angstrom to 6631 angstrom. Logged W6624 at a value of 60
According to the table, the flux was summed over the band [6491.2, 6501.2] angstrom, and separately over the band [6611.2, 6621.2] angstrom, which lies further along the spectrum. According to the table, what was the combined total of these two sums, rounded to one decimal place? 146.6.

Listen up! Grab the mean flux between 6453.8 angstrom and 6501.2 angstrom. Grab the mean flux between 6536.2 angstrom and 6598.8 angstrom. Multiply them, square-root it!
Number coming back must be 22.1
